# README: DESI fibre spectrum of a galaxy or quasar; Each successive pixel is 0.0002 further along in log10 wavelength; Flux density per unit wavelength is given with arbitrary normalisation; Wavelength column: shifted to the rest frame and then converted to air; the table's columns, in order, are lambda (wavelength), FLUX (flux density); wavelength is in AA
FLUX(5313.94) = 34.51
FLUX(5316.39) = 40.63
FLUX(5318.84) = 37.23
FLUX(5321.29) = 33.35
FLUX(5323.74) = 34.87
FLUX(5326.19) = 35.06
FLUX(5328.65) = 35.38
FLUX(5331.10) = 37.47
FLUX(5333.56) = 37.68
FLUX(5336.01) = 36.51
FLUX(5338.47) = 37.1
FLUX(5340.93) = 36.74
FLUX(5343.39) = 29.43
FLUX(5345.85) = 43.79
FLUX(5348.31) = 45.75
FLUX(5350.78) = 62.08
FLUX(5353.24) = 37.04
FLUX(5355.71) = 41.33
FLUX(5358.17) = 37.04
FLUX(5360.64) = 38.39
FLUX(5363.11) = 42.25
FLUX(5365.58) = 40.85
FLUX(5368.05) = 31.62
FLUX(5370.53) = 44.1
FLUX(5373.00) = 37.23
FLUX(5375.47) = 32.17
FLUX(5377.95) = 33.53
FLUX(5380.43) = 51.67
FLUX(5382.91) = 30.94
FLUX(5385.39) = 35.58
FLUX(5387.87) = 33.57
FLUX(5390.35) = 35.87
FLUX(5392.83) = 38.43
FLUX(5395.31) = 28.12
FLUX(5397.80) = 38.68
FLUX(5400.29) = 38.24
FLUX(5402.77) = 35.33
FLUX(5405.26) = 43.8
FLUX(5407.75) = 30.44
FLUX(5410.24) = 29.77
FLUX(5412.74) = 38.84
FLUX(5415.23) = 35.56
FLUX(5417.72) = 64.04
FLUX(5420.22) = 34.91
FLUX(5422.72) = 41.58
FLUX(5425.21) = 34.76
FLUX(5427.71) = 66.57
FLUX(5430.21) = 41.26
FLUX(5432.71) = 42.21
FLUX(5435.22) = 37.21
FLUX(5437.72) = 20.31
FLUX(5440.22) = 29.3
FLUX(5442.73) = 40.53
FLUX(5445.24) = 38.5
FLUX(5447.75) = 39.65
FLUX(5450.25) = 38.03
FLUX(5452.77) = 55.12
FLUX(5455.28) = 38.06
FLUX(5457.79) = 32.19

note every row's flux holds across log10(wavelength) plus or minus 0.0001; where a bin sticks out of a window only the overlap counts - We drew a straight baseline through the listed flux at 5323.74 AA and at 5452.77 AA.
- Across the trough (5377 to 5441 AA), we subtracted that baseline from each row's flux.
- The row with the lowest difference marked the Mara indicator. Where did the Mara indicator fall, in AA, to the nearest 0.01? 5437.72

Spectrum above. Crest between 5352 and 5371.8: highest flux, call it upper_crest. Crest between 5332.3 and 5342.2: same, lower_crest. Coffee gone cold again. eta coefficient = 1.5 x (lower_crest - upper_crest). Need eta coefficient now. -10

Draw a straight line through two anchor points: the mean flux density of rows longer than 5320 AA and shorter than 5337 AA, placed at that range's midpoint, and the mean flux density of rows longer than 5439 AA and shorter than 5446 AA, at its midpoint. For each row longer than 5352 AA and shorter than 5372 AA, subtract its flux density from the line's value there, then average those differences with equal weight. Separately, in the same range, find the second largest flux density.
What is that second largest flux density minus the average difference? 45.5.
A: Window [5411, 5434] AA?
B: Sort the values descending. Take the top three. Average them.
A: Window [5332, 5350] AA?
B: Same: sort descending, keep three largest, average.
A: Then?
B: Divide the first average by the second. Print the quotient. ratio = 1.36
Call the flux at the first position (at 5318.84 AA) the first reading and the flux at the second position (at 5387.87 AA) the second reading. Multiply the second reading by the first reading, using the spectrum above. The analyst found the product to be 1250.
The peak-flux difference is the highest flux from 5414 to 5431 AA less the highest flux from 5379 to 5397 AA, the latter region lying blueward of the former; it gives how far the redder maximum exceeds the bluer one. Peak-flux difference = 15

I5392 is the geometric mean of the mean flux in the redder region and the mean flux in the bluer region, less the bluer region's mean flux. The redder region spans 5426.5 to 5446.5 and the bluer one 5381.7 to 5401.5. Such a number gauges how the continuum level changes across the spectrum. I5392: 2.2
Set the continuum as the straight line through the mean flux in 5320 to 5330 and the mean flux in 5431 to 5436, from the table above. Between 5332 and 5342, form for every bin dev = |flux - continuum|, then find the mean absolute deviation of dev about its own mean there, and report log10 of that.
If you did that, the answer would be -0.4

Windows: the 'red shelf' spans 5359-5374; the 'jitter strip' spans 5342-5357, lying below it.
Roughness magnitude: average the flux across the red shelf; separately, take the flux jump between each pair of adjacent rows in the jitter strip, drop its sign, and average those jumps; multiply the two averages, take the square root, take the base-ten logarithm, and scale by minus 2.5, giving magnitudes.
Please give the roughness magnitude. -3.4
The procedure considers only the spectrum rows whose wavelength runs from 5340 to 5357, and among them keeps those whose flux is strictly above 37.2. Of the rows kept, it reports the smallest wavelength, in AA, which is 5345.85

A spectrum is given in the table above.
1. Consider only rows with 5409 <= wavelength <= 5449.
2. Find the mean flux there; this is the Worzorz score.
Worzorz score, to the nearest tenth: 39.7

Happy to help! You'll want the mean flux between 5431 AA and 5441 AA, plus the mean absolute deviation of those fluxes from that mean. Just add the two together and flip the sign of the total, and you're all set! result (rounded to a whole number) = -40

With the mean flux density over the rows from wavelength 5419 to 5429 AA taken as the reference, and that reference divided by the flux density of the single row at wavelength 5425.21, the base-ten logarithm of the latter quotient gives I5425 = 0.11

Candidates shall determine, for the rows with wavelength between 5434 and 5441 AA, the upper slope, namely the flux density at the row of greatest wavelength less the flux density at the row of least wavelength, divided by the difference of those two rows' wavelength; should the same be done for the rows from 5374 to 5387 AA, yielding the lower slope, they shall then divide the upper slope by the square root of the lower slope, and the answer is -2.7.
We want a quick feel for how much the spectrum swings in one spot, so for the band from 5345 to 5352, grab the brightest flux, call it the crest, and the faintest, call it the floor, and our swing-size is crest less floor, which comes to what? 18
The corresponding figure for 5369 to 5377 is 12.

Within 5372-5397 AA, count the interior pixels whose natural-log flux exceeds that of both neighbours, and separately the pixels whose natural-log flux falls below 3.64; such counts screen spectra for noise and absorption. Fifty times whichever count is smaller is 150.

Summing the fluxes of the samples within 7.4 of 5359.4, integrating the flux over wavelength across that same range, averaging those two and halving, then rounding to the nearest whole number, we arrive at 205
